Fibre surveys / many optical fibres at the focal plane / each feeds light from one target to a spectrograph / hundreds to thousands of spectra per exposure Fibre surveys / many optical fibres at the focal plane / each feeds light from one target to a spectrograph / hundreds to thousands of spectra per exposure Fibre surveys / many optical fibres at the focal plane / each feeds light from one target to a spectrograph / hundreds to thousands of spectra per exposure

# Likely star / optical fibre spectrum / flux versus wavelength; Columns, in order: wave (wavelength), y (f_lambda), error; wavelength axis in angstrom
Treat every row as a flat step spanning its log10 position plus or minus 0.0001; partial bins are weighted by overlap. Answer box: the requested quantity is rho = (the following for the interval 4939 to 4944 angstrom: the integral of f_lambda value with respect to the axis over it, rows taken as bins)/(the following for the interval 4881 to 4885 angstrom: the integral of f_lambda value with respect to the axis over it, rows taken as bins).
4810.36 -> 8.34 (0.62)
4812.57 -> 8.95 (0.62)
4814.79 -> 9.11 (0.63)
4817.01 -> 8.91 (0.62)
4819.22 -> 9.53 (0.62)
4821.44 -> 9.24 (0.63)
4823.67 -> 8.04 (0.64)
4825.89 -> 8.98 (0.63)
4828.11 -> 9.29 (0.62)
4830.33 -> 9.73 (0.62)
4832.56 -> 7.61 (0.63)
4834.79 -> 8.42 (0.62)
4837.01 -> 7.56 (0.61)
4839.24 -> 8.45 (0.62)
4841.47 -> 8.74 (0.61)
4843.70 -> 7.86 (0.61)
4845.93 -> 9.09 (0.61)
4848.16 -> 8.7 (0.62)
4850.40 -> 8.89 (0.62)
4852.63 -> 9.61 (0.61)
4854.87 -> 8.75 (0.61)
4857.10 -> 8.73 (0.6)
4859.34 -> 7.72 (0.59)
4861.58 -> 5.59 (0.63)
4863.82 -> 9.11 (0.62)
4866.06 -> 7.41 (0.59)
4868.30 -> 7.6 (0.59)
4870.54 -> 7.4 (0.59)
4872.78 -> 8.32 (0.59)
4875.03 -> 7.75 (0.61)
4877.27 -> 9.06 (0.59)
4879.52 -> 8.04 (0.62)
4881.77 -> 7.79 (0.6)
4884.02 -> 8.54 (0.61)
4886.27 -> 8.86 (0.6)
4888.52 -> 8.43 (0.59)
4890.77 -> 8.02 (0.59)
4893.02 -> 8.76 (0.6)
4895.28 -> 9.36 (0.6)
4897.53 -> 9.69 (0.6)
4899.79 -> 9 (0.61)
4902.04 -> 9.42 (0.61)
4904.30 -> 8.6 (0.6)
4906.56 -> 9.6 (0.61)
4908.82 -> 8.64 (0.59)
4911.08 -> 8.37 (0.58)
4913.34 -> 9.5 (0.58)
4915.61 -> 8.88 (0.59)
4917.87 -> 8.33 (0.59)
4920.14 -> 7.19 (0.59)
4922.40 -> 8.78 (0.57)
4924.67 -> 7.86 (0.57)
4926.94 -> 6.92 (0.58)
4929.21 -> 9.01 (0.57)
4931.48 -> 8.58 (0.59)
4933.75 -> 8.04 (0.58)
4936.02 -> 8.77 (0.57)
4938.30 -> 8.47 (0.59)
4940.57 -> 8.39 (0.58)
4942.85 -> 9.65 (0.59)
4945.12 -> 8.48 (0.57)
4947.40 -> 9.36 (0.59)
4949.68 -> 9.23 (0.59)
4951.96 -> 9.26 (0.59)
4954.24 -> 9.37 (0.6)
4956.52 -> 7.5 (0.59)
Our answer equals 1.37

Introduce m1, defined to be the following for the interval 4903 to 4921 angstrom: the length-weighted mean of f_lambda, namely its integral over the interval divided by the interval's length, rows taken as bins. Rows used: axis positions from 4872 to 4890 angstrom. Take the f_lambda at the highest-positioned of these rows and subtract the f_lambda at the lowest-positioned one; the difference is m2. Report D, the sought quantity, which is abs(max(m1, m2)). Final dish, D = 8.7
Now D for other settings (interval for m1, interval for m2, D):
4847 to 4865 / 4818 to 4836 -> 8.4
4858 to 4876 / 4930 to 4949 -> 7.6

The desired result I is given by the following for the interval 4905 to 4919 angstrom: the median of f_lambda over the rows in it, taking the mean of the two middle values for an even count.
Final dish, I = 8.8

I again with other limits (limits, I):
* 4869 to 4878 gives 8.0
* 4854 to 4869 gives 7.7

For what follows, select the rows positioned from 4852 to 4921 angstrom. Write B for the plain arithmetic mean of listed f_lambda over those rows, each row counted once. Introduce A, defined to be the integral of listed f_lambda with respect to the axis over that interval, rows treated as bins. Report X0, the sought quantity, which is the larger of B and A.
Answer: 583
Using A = 583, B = 8.5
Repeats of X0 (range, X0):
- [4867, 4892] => 204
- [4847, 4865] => 151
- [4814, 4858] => 385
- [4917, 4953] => 307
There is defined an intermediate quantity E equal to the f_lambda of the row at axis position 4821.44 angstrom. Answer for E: 9.24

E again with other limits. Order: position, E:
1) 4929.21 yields 9.01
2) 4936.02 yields 8.77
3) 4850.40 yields 8.89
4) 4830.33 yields 9.73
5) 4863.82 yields 9.11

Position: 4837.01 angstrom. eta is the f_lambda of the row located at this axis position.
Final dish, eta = 7.56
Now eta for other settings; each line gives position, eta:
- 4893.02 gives 8.76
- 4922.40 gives 8.78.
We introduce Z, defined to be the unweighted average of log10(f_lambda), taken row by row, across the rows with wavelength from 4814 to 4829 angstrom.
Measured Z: 0.95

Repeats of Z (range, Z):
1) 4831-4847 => 0.92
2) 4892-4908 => 0.96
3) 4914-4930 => 0.91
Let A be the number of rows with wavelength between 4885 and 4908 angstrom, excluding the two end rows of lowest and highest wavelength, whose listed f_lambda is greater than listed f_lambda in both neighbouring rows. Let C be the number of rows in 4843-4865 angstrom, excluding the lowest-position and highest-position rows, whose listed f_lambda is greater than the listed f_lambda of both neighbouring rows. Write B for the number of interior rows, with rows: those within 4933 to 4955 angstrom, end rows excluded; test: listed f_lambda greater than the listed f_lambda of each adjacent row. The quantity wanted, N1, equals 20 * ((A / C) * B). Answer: 60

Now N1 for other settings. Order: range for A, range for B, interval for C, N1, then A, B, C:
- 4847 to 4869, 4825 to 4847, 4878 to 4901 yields 60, 2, 3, 2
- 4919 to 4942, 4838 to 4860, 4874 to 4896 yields 90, 3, 3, 2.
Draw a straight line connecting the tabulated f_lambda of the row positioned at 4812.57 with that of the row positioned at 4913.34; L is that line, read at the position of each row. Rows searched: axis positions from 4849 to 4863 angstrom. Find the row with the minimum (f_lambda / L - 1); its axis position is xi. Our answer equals 4861.58 angstrom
